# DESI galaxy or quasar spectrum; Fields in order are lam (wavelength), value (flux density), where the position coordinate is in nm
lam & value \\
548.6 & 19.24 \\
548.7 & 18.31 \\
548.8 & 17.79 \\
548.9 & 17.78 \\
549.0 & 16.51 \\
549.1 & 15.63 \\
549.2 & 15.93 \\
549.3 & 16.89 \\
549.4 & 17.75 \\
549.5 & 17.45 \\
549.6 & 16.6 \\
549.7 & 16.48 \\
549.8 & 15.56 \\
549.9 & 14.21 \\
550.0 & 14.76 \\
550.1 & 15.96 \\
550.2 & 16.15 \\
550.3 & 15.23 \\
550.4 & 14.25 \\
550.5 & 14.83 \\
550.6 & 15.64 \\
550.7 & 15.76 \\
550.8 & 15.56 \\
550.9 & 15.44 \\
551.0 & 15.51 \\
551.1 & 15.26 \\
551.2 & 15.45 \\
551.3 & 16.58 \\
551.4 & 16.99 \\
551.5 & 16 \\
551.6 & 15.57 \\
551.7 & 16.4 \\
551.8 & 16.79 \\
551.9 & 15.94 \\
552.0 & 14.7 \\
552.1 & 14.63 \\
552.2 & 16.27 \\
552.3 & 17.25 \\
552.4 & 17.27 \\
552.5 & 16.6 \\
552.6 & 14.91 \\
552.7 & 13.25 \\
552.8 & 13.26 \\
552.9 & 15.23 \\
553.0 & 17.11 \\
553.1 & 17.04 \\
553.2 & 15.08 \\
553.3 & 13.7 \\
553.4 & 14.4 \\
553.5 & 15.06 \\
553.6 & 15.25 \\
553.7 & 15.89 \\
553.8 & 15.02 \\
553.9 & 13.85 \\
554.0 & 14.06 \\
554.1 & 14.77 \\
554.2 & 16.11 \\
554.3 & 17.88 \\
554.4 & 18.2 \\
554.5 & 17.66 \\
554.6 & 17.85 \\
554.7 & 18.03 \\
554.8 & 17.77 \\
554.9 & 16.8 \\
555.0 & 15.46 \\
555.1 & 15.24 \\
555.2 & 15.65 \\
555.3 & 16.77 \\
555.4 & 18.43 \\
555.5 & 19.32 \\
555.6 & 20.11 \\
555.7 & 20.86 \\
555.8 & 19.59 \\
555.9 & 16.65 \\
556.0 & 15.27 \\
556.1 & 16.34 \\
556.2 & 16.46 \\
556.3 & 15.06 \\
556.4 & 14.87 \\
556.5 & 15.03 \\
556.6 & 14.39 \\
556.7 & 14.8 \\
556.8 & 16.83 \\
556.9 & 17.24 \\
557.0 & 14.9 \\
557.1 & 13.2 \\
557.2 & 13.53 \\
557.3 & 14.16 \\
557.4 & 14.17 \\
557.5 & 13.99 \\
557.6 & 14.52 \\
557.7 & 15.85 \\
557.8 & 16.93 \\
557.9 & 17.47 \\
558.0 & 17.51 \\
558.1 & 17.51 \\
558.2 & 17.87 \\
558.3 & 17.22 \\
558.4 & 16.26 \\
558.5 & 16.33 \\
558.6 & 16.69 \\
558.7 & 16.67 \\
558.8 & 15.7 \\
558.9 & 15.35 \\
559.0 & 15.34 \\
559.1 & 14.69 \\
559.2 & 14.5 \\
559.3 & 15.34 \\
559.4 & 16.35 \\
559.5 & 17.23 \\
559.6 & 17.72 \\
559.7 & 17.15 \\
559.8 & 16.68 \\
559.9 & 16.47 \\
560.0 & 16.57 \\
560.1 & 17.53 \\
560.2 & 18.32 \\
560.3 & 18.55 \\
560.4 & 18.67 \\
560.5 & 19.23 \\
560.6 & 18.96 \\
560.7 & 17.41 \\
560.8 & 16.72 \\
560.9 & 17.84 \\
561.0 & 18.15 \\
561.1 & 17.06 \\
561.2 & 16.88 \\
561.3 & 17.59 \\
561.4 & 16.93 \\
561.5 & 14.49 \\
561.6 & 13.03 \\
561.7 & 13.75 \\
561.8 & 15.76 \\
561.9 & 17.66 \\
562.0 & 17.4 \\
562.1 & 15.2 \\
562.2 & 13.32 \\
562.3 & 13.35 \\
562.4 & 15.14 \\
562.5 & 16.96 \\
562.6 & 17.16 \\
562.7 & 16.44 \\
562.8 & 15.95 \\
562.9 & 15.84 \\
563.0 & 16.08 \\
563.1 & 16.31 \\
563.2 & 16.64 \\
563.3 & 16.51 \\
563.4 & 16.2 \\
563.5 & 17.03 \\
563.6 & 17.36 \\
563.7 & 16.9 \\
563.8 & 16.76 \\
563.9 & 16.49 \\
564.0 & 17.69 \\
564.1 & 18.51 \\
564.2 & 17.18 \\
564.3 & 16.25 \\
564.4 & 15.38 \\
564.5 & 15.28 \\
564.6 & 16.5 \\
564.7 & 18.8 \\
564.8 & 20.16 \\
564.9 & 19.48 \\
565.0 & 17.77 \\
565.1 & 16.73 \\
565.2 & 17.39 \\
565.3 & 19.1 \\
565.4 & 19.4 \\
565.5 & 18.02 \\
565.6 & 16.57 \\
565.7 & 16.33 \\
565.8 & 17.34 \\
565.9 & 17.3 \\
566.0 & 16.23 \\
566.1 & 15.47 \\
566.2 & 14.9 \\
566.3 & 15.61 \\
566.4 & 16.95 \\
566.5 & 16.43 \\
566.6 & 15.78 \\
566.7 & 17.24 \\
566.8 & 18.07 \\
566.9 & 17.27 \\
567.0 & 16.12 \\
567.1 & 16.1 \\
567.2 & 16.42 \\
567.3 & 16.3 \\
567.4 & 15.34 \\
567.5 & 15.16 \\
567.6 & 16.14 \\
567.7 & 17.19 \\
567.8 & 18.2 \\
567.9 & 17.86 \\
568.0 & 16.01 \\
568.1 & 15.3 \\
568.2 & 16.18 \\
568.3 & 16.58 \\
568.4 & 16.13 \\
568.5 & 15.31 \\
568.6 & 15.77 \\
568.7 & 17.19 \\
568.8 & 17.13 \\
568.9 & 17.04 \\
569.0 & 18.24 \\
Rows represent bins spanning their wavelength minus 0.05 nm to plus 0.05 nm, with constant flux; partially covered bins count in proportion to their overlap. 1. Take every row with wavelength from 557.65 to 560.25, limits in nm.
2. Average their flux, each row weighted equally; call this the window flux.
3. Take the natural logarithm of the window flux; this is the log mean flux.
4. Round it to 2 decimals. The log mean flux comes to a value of 2.81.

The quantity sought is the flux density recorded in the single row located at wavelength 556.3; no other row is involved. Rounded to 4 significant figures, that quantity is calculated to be 15.06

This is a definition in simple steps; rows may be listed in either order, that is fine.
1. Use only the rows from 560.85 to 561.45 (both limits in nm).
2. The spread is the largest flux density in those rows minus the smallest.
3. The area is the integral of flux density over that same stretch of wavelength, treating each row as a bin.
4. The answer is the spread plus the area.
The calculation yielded 11.7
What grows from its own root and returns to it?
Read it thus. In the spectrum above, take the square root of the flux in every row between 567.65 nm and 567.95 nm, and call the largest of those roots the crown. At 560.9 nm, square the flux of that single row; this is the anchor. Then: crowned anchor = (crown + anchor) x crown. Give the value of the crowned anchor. 1376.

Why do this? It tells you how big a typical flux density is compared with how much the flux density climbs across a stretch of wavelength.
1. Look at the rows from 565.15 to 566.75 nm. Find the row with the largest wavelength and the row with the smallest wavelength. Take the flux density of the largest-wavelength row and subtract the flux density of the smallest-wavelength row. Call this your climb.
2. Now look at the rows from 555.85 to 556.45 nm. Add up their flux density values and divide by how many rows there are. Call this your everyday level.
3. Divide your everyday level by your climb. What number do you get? -105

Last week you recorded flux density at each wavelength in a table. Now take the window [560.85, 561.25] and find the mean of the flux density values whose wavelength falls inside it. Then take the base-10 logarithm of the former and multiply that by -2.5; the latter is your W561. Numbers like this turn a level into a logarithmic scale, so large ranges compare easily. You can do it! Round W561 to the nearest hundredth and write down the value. -3.11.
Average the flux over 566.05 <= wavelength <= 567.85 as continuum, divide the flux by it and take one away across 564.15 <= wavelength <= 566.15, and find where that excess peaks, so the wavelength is 564.8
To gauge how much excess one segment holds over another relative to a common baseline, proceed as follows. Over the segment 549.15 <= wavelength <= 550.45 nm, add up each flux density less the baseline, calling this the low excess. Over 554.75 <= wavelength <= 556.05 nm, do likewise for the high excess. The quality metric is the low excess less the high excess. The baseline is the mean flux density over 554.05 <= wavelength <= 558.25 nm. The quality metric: -21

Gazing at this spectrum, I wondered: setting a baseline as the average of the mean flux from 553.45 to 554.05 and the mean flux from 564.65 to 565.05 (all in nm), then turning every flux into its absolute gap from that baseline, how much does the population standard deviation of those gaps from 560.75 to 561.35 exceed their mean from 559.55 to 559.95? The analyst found 0.0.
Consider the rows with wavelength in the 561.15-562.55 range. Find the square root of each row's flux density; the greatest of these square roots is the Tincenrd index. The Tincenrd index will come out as 4.20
